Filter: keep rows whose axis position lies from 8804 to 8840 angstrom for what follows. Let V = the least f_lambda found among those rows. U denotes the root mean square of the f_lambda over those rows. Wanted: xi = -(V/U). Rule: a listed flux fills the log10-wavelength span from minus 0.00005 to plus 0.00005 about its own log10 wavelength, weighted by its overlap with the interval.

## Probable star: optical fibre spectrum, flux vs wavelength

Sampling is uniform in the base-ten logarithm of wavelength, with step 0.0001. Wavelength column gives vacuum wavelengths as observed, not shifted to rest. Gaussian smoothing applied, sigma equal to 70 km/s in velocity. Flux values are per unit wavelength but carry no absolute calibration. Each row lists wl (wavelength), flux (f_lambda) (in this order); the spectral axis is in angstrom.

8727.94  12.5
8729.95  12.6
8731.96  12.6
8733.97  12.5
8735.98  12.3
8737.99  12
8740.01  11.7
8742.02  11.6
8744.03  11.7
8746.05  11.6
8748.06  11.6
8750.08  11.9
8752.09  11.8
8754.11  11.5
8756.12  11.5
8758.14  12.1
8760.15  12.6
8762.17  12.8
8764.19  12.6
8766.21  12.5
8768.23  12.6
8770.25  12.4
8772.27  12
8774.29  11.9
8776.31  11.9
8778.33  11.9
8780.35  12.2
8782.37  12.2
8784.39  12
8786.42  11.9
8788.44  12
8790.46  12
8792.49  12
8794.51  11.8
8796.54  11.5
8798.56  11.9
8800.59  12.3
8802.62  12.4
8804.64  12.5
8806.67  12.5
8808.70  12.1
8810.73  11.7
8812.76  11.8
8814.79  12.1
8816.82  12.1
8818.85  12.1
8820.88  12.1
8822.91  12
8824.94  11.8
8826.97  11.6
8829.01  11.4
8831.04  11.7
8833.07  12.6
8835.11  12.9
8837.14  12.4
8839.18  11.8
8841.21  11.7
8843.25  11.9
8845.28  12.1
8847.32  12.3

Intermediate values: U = 12.1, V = 11.4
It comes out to -0.944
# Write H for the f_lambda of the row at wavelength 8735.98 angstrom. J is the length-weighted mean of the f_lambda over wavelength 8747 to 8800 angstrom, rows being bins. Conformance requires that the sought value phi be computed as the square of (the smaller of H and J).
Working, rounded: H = 12.3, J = 12.04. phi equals 145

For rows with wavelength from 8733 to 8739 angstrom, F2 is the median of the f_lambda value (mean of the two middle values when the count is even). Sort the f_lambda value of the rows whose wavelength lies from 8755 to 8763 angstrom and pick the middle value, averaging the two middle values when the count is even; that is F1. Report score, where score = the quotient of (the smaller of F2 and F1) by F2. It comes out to 1.00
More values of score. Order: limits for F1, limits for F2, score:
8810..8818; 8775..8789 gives 1.00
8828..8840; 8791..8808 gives 1.00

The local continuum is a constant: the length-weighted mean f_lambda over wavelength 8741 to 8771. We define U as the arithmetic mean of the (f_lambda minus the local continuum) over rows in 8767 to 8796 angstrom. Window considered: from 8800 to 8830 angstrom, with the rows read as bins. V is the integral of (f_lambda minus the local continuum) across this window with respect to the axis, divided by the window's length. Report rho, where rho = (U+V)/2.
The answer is -0.01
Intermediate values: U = 0.01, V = -0.02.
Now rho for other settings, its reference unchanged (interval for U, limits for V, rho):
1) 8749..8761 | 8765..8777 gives 0.02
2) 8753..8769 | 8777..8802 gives 0.08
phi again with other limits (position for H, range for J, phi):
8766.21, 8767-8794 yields 146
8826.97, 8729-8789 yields 135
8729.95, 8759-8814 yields 148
